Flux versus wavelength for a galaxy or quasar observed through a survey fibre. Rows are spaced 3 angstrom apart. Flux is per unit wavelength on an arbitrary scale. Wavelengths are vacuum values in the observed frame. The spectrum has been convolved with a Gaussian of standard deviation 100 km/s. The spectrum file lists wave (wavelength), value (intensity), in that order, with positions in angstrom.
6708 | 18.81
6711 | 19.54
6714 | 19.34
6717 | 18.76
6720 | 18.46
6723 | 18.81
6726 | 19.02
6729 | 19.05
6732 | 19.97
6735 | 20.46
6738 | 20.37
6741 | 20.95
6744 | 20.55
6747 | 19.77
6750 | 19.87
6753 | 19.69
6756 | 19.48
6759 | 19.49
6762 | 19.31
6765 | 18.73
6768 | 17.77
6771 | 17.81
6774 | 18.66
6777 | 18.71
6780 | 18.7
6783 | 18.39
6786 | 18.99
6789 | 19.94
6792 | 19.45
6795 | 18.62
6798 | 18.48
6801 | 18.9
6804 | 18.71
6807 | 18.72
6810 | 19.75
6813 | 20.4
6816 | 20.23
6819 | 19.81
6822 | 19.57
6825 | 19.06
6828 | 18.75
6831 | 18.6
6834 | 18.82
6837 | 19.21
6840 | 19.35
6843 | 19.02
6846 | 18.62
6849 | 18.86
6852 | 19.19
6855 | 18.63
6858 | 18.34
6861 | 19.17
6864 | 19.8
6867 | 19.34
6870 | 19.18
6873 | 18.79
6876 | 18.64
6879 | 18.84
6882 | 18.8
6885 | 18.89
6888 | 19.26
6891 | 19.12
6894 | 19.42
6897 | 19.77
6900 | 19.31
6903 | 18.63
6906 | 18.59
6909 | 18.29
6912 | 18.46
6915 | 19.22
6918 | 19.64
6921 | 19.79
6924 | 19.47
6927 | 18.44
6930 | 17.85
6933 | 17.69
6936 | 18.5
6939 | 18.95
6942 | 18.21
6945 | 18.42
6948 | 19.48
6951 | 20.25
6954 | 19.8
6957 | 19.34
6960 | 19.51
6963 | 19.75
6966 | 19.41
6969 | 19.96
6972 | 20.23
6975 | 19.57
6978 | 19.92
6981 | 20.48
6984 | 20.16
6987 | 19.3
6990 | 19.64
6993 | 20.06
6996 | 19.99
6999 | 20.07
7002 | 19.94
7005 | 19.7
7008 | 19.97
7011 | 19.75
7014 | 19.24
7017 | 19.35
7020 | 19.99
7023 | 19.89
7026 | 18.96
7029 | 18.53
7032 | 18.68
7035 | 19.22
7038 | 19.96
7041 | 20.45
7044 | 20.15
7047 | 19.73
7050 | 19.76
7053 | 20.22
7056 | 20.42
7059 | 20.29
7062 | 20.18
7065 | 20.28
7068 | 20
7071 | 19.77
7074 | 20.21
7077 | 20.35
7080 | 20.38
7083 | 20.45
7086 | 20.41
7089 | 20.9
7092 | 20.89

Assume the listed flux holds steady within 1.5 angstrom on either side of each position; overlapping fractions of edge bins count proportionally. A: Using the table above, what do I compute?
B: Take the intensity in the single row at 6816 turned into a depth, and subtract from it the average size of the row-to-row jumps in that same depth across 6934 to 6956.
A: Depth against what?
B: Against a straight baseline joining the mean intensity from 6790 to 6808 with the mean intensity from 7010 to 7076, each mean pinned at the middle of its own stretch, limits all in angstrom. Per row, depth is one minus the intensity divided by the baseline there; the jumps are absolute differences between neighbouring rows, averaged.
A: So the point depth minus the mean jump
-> -0.10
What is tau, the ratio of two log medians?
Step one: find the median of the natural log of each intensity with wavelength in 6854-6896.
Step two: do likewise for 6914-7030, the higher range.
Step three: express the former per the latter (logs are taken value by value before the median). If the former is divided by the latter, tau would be 0.989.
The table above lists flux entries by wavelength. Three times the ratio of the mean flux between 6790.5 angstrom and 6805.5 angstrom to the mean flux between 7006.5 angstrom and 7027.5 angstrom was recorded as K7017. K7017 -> 2.88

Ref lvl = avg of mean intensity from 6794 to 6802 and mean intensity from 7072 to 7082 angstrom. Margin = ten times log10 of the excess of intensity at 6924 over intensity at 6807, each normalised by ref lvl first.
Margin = -14.1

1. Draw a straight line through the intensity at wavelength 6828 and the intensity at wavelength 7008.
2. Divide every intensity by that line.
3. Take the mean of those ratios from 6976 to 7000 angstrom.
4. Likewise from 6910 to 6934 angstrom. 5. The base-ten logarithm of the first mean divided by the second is 0.015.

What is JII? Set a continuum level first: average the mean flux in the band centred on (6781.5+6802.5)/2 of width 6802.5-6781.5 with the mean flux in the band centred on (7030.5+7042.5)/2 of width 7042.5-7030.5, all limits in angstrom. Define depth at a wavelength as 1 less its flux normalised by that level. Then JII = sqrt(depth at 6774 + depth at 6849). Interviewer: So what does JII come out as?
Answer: 0.231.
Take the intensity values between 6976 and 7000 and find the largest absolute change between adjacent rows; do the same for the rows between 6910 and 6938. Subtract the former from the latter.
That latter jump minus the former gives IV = 0.17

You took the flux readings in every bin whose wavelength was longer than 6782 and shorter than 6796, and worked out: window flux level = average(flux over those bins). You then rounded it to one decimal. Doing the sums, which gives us 19.1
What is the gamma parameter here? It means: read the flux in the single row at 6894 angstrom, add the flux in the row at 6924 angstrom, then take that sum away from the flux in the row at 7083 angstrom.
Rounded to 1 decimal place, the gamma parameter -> -18.4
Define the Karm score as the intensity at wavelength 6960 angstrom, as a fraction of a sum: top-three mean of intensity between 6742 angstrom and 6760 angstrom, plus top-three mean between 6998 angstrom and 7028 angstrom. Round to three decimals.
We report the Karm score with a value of 0.487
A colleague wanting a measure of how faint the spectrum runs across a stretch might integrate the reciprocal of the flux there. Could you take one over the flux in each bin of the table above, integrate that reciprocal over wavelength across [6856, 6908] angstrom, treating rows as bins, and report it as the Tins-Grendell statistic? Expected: 2.7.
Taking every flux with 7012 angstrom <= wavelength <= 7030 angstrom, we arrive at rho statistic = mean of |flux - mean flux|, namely 0.42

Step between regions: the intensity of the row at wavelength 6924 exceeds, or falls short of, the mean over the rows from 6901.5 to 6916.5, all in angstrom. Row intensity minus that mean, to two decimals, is 0.83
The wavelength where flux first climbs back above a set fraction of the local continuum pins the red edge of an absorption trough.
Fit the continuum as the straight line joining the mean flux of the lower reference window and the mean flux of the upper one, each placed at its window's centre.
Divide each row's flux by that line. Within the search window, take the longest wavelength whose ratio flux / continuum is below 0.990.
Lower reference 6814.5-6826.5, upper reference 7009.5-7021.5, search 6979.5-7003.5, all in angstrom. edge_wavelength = 6987 angstrom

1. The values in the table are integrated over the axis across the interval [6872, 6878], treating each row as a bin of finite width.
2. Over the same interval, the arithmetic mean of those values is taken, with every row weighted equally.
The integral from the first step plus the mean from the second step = 131.0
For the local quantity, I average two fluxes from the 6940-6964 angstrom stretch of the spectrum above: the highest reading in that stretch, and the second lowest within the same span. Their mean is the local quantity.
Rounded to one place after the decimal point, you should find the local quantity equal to 19.3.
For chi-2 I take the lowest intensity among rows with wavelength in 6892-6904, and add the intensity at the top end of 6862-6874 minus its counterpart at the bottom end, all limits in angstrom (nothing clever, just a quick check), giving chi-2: 17.6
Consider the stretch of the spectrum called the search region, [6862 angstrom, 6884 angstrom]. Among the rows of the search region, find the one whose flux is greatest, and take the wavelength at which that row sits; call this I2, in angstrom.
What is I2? 6864 angstrom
